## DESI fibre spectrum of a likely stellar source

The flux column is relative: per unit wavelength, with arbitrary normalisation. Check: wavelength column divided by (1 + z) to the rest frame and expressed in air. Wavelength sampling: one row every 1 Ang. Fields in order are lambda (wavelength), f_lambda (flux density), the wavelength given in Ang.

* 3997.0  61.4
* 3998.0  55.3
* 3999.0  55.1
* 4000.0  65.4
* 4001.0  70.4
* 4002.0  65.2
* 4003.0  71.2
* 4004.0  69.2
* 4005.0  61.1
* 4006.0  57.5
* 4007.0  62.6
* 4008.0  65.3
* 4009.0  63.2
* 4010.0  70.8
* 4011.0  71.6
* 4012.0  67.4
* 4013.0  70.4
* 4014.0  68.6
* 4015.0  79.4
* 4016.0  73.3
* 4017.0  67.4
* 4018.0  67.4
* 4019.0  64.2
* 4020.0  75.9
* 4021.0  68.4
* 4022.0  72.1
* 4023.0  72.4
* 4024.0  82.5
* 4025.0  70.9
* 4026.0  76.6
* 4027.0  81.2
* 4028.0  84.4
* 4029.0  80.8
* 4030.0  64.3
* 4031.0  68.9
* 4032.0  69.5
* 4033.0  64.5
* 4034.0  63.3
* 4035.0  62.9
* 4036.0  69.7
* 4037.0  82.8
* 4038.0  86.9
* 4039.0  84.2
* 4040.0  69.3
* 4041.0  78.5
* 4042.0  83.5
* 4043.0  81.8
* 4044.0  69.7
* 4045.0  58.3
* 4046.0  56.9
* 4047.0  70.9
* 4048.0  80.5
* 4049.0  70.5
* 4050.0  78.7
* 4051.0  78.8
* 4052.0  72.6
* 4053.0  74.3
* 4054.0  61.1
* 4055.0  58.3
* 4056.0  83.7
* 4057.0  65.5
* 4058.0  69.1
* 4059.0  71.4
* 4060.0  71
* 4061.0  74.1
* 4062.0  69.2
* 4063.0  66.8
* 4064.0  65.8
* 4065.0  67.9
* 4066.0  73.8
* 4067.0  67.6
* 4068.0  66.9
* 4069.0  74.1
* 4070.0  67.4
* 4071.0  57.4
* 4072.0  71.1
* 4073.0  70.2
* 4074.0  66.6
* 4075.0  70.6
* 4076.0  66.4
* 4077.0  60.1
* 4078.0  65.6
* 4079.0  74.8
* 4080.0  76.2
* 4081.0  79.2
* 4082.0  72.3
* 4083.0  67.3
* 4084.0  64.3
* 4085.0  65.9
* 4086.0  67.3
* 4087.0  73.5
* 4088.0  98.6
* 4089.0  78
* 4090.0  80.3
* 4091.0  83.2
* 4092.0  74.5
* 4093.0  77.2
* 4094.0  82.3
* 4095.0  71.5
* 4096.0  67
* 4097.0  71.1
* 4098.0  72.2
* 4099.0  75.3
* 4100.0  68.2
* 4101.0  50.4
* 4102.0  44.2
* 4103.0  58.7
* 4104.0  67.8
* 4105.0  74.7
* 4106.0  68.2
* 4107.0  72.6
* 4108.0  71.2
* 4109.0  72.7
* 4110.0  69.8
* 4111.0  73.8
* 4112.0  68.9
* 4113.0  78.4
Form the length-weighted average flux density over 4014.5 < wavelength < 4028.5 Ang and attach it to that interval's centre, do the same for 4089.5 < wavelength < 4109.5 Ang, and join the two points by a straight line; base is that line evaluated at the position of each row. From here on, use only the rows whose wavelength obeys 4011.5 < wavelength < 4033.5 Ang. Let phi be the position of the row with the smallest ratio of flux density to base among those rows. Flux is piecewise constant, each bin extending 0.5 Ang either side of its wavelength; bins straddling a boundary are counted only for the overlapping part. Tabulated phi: 4019.0 Ang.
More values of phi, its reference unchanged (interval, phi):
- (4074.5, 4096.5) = 4077.0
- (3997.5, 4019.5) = 3999.0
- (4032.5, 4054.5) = 4046.0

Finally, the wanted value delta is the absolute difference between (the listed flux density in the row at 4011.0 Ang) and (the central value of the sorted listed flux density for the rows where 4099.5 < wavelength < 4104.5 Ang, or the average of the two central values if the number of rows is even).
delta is 12.9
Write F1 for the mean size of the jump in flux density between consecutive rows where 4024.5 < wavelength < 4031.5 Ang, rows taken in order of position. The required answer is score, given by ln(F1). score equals 1.85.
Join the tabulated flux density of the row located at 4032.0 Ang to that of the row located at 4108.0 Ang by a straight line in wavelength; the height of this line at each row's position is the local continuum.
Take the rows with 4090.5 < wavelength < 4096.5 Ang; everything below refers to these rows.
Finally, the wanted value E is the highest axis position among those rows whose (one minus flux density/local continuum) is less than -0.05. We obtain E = 4094.0 Ang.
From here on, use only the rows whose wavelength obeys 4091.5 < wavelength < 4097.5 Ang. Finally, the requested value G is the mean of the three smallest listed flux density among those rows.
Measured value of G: 70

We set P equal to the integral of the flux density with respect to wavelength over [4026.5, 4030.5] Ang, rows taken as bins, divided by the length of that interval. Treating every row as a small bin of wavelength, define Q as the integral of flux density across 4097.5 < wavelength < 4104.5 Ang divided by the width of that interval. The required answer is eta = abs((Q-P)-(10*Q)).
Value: 639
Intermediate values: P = 77.7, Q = 62.4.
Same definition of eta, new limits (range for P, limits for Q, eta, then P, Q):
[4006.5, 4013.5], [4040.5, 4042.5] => 796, 67.3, 81.0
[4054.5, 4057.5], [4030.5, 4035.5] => 662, 69.2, 65.8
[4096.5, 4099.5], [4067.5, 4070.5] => 698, 72.9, 69.5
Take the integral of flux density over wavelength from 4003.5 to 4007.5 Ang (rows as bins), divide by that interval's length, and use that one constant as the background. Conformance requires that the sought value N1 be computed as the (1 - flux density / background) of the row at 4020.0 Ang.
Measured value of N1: -0.212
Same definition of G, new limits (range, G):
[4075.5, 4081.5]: 64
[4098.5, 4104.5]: 51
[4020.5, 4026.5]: 70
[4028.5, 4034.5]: 64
